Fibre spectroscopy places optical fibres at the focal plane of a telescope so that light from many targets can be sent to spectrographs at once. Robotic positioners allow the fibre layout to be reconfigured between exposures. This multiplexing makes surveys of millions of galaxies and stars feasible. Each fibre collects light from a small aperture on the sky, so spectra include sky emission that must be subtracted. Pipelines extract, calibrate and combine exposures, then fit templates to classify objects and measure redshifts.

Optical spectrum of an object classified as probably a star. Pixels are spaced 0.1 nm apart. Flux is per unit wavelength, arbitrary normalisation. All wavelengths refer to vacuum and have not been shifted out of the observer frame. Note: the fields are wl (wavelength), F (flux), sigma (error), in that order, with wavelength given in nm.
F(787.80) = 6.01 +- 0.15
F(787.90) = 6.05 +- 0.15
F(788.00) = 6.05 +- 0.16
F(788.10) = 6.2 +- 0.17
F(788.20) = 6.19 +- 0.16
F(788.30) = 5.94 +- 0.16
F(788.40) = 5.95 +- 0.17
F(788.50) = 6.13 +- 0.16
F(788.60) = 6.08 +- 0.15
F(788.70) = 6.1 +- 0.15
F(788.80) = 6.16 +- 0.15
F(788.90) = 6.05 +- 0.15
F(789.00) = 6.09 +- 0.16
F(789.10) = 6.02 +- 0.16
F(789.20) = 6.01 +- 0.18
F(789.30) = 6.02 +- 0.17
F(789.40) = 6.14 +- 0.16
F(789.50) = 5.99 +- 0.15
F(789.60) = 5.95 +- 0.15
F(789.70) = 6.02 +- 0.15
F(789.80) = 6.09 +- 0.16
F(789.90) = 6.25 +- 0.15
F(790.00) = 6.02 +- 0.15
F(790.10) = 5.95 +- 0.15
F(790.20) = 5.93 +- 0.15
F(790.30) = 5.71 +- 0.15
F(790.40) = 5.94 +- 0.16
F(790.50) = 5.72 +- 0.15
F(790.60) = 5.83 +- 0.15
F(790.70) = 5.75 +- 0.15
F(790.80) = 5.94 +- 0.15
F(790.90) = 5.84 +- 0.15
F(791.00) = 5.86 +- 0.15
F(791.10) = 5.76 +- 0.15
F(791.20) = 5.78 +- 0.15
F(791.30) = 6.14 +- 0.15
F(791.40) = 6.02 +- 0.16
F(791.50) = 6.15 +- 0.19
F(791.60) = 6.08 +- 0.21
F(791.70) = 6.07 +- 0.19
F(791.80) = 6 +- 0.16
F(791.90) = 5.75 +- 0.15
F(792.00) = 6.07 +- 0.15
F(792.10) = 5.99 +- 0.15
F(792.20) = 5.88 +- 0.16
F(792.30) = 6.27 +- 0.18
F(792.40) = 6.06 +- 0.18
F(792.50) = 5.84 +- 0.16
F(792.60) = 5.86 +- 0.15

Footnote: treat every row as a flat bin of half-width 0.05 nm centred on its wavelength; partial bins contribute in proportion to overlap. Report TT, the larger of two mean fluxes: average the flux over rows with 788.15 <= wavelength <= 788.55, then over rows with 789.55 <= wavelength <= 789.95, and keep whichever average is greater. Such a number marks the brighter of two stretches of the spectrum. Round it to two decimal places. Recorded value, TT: 6.08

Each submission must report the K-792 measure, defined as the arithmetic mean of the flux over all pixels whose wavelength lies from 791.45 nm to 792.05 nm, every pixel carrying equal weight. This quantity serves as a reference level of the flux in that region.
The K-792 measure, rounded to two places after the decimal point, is 6.02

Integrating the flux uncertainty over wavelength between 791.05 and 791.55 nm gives 0.0800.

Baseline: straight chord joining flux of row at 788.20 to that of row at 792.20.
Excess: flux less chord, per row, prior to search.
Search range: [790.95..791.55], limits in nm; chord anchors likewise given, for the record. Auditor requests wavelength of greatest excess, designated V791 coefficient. 791.50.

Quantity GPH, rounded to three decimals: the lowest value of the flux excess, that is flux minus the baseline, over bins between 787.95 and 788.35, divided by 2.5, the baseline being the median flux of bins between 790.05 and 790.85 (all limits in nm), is 0.024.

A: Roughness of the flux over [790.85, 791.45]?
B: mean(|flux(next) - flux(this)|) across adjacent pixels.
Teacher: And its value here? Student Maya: 0.124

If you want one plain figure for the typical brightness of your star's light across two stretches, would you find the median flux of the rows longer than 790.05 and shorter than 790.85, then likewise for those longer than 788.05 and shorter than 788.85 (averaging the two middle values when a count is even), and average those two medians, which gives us 6.00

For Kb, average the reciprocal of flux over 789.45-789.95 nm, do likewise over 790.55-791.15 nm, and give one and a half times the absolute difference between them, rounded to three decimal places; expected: 0.010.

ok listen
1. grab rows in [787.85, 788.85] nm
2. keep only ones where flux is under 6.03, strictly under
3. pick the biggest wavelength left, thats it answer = 788.40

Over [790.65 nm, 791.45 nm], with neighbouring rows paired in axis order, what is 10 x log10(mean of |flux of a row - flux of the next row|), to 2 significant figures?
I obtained -8.9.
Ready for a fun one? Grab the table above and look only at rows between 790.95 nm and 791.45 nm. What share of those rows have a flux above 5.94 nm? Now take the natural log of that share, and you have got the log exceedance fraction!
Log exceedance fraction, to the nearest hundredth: -0.92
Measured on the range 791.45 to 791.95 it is -0.22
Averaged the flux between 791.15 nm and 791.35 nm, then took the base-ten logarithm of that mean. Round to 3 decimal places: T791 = 0.775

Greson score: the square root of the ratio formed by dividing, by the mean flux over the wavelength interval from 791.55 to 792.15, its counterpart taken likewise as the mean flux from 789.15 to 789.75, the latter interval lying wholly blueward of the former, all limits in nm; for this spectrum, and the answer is 1.00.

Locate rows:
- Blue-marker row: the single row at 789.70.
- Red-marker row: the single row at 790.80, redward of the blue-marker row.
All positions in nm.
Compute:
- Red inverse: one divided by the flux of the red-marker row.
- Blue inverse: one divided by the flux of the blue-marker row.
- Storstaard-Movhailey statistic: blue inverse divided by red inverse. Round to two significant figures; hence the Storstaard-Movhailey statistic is 0.99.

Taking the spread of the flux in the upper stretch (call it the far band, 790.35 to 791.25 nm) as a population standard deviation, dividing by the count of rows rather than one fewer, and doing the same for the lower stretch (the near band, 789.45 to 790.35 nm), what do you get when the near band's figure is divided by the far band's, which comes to 1.8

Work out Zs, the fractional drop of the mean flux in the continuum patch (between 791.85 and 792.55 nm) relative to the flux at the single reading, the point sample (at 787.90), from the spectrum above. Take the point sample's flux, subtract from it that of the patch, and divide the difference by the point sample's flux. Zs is 0.01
